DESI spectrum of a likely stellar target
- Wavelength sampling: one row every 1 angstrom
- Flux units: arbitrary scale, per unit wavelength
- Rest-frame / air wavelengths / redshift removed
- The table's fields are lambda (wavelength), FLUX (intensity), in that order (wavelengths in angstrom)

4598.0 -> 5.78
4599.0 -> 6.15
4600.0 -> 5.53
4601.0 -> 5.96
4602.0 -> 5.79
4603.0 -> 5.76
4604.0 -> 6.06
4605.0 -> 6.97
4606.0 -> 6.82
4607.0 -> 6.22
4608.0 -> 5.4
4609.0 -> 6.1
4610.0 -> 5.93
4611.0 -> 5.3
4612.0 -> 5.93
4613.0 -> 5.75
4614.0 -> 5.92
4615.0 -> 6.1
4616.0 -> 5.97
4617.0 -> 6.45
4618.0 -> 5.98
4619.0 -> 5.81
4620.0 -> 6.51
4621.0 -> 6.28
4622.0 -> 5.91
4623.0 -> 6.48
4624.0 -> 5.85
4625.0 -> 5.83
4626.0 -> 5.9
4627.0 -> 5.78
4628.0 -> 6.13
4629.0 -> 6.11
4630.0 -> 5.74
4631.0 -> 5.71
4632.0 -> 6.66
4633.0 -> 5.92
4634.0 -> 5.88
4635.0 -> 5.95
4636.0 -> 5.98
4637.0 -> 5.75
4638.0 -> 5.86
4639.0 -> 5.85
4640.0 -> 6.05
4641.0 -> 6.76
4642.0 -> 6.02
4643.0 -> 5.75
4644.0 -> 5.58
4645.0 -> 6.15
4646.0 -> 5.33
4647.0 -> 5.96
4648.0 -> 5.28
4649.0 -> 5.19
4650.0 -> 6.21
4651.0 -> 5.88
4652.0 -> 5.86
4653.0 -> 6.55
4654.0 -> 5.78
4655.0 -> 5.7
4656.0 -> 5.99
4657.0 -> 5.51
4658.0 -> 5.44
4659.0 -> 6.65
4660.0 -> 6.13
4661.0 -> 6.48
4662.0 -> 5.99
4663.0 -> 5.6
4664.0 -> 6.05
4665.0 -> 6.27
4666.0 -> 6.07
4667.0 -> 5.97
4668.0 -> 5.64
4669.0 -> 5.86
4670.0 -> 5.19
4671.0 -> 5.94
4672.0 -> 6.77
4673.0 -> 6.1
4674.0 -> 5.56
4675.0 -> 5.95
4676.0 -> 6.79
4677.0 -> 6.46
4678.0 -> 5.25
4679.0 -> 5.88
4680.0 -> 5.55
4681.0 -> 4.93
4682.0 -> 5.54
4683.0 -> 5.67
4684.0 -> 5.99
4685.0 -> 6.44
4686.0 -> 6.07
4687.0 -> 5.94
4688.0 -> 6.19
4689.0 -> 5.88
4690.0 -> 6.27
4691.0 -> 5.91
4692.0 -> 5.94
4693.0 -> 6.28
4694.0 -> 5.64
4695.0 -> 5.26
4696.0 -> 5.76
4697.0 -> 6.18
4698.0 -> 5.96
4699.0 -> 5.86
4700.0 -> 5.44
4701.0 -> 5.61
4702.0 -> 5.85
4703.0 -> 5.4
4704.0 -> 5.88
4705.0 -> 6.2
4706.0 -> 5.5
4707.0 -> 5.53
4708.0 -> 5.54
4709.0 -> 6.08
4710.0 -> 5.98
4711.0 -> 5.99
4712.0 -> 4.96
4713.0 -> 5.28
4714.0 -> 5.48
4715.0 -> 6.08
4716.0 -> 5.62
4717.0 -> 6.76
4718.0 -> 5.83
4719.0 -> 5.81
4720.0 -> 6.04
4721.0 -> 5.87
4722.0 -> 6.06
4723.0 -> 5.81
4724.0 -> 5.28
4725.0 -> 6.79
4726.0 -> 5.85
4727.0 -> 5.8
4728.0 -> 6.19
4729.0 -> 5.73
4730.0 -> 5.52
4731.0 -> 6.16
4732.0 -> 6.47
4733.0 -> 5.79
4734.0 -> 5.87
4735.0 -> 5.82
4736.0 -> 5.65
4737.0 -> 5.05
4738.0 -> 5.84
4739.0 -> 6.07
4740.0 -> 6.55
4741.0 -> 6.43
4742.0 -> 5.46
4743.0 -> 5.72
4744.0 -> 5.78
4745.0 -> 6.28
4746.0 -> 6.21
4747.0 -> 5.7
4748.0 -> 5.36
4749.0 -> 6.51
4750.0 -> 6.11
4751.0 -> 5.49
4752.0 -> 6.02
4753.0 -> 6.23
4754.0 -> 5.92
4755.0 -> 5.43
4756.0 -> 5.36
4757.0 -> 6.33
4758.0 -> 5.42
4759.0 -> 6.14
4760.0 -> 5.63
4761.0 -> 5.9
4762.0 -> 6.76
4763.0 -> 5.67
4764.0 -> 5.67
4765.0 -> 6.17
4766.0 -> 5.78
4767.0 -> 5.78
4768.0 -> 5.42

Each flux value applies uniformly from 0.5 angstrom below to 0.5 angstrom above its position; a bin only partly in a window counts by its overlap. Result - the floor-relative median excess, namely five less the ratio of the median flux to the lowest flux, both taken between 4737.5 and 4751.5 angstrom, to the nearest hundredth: 3.89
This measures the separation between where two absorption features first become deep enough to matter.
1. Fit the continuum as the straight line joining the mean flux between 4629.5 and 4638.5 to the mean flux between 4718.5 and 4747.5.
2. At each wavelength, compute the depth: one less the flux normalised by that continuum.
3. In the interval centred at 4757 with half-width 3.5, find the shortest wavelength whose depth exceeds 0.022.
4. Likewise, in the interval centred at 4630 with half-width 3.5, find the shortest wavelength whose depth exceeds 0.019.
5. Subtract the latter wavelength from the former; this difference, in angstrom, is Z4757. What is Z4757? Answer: 128 angstrom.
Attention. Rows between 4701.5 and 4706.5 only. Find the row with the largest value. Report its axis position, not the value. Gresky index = 4705.0 angstrom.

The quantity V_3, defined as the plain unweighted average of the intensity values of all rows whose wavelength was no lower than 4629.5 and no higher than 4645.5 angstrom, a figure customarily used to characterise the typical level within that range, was 5.98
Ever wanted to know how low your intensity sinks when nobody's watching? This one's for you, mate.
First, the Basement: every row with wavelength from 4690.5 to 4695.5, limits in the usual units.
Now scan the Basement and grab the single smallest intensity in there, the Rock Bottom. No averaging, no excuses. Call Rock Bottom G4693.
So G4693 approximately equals 5.26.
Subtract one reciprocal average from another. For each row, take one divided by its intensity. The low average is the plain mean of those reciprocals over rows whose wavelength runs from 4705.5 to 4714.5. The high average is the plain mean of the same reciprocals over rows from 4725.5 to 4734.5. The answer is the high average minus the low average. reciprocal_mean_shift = -0.011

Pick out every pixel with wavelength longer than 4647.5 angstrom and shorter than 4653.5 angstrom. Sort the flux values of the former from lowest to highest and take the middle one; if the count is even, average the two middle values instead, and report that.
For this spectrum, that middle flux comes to 5.87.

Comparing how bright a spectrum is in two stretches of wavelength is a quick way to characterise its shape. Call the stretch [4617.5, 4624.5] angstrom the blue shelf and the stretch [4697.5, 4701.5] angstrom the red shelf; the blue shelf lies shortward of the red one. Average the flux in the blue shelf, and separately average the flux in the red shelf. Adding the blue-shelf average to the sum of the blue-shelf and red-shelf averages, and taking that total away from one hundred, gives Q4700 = 82.0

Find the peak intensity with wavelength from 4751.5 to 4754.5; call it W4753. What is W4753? 6.23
